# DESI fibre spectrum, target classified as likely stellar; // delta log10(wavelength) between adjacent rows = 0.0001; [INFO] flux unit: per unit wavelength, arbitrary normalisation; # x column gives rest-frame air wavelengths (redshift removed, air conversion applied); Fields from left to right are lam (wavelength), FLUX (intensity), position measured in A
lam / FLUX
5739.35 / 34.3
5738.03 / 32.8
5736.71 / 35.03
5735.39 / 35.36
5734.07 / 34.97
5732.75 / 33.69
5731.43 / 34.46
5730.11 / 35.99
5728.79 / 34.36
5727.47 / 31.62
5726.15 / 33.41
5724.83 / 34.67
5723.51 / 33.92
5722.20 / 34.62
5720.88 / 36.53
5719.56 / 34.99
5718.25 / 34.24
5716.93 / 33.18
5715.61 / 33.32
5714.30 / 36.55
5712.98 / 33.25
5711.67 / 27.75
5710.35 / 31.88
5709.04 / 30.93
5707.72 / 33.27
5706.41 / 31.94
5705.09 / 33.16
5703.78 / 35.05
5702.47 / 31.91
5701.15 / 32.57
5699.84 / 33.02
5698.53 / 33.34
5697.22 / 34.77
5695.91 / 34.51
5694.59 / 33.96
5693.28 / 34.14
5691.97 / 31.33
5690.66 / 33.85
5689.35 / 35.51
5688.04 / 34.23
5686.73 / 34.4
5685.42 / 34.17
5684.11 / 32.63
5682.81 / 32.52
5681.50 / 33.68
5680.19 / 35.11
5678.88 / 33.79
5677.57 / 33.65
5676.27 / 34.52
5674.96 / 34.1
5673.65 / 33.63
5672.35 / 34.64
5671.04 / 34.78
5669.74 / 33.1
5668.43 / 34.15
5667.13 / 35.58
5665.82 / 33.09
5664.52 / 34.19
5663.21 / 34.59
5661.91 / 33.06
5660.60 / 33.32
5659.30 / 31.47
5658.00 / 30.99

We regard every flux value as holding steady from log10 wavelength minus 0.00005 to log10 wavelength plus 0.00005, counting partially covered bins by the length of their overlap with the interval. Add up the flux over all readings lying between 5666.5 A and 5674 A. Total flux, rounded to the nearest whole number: 206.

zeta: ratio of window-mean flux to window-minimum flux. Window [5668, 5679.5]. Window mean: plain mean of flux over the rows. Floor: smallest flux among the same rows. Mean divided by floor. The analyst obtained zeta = 1.03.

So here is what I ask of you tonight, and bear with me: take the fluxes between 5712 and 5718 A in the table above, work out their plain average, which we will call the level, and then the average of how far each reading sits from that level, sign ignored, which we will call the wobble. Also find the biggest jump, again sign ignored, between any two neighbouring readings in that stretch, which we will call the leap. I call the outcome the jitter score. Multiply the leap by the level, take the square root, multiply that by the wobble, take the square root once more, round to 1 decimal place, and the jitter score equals 3.6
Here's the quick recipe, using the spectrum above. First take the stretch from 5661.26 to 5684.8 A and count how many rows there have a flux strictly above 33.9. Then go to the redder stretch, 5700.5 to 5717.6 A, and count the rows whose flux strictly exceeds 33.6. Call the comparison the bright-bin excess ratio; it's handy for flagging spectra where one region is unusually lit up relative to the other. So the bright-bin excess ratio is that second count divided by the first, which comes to 0.2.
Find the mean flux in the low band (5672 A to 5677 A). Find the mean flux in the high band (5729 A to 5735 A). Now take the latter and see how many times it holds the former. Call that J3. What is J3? 1.016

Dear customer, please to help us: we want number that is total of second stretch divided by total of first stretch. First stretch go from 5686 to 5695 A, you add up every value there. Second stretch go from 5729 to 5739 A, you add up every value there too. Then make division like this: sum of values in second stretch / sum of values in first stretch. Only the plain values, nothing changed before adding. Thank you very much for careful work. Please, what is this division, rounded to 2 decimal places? 1.02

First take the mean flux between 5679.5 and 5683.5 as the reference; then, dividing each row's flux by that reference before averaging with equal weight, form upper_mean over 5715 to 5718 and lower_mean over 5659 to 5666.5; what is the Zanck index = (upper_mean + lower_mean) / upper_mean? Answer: 2.00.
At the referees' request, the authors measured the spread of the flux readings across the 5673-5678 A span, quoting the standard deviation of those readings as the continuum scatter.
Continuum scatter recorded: 0.4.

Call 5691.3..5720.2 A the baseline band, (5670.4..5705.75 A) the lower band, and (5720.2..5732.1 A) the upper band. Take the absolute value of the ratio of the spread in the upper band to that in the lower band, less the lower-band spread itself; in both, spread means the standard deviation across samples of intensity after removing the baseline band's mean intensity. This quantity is 0.4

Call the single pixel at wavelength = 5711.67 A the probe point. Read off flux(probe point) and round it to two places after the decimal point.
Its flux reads 27.75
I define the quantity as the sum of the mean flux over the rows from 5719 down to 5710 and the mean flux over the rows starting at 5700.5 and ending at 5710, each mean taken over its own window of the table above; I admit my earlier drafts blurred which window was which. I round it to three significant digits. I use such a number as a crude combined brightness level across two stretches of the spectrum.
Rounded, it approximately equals 65.6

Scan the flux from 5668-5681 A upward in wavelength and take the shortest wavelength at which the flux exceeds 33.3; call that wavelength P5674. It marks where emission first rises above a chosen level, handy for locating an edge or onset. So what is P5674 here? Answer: 5668.43 A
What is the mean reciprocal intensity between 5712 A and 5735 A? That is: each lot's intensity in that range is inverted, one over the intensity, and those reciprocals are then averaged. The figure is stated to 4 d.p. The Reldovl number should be 0.0292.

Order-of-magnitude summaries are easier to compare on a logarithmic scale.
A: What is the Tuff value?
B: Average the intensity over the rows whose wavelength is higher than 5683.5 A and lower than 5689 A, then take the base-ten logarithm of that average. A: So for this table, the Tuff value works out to 1.53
